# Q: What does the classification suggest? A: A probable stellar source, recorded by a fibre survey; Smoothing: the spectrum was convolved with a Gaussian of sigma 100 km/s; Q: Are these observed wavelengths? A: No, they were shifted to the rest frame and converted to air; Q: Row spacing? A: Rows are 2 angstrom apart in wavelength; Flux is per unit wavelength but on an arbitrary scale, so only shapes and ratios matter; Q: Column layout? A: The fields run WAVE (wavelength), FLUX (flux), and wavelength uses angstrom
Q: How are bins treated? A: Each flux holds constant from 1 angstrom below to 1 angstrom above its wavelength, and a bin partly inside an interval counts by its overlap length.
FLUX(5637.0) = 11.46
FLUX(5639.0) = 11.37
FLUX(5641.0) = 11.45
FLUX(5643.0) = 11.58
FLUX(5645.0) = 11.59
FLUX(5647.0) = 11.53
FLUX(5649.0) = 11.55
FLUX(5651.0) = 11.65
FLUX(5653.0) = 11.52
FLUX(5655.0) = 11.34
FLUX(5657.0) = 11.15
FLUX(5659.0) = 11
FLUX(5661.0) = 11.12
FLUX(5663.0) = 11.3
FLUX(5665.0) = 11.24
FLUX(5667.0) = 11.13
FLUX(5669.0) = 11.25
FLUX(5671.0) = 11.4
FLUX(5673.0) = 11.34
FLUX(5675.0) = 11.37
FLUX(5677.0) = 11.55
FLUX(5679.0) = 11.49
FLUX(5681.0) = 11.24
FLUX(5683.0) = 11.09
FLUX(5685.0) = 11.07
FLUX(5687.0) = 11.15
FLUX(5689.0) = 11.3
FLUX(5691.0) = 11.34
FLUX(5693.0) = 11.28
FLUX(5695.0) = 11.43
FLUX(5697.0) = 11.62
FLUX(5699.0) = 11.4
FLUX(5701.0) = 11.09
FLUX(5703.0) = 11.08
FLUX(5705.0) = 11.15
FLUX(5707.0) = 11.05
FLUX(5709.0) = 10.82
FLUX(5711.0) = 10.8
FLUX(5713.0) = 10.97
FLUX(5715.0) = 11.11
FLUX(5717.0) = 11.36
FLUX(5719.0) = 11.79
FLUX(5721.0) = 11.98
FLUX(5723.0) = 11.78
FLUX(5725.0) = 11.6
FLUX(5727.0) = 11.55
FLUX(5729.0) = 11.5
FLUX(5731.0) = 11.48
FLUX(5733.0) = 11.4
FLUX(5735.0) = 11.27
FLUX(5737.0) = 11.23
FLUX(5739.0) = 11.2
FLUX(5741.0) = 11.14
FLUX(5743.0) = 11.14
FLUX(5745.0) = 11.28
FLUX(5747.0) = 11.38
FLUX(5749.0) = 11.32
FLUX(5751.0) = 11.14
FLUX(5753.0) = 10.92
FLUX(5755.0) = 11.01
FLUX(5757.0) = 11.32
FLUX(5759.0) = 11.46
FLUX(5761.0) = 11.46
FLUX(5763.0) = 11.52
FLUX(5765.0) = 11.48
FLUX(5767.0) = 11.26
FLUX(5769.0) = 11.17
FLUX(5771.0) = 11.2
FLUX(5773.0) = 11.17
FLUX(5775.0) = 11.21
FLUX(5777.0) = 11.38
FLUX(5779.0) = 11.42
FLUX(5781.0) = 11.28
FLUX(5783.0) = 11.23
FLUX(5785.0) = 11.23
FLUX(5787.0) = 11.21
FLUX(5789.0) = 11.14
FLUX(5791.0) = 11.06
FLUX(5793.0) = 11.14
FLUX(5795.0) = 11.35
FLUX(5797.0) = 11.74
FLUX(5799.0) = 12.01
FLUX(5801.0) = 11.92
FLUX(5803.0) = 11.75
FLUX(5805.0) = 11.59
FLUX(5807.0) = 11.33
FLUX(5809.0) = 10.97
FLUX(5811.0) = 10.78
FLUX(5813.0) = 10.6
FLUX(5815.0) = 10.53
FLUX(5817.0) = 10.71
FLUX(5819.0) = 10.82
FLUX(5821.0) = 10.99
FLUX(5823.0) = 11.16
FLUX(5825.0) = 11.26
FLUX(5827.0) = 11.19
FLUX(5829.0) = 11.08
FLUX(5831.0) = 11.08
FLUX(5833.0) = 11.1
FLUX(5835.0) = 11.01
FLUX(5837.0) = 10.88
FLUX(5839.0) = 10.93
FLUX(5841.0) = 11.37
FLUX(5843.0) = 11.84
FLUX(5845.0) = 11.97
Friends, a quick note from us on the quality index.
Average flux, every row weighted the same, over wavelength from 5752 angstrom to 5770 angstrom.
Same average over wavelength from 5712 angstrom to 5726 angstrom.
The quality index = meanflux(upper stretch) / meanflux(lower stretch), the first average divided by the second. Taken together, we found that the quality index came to 0.98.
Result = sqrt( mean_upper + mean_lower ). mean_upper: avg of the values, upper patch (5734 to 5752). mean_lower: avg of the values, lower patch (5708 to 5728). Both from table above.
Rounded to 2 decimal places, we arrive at 4.75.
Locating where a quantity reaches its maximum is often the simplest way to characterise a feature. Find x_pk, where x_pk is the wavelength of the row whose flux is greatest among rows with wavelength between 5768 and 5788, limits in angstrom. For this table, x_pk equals 5779.0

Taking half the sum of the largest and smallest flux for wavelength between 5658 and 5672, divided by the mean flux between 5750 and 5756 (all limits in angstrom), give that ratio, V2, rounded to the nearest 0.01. 1.02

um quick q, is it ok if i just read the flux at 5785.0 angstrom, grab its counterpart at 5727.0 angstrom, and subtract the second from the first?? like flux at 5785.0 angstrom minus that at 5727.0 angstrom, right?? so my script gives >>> -0.3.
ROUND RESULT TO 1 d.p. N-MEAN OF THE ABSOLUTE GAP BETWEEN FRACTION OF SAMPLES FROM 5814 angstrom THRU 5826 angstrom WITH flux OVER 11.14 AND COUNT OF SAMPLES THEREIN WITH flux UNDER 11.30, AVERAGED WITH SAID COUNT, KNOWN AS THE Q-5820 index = 5.8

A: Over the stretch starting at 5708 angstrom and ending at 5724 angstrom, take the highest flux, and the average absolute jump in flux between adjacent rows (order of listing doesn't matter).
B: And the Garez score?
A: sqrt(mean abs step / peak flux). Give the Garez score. 0.129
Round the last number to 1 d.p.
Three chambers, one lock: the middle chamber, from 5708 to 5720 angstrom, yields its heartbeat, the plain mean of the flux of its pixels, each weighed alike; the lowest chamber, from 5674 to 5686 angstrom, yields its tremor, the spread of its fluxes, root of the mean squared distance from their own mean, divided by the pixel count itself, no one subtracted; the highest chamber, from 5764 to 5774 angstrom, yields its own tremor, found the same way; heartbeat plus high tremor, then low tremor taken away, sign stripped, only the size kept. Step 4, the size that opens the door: 11.1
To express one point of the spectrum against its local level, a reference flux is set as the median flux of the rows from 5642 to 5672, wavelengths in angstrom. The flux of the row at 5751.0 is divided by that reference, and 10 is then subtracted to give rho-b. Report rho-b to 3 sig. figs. -9.02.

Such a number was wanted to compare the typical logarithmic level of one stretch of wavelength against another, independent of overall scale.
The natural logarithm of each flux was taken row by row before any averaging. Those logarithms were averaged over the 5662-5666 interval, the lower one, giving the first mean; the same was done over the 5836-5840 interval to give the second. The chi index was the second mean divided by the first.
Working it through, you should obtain 0.986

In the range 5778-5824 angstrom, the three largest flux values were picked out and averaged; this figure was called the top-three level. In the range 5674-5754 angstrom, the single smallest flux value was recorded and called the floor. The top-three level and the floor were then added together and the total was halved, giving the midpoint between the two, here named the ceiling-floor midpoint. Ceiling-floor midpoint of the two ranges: 11.3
